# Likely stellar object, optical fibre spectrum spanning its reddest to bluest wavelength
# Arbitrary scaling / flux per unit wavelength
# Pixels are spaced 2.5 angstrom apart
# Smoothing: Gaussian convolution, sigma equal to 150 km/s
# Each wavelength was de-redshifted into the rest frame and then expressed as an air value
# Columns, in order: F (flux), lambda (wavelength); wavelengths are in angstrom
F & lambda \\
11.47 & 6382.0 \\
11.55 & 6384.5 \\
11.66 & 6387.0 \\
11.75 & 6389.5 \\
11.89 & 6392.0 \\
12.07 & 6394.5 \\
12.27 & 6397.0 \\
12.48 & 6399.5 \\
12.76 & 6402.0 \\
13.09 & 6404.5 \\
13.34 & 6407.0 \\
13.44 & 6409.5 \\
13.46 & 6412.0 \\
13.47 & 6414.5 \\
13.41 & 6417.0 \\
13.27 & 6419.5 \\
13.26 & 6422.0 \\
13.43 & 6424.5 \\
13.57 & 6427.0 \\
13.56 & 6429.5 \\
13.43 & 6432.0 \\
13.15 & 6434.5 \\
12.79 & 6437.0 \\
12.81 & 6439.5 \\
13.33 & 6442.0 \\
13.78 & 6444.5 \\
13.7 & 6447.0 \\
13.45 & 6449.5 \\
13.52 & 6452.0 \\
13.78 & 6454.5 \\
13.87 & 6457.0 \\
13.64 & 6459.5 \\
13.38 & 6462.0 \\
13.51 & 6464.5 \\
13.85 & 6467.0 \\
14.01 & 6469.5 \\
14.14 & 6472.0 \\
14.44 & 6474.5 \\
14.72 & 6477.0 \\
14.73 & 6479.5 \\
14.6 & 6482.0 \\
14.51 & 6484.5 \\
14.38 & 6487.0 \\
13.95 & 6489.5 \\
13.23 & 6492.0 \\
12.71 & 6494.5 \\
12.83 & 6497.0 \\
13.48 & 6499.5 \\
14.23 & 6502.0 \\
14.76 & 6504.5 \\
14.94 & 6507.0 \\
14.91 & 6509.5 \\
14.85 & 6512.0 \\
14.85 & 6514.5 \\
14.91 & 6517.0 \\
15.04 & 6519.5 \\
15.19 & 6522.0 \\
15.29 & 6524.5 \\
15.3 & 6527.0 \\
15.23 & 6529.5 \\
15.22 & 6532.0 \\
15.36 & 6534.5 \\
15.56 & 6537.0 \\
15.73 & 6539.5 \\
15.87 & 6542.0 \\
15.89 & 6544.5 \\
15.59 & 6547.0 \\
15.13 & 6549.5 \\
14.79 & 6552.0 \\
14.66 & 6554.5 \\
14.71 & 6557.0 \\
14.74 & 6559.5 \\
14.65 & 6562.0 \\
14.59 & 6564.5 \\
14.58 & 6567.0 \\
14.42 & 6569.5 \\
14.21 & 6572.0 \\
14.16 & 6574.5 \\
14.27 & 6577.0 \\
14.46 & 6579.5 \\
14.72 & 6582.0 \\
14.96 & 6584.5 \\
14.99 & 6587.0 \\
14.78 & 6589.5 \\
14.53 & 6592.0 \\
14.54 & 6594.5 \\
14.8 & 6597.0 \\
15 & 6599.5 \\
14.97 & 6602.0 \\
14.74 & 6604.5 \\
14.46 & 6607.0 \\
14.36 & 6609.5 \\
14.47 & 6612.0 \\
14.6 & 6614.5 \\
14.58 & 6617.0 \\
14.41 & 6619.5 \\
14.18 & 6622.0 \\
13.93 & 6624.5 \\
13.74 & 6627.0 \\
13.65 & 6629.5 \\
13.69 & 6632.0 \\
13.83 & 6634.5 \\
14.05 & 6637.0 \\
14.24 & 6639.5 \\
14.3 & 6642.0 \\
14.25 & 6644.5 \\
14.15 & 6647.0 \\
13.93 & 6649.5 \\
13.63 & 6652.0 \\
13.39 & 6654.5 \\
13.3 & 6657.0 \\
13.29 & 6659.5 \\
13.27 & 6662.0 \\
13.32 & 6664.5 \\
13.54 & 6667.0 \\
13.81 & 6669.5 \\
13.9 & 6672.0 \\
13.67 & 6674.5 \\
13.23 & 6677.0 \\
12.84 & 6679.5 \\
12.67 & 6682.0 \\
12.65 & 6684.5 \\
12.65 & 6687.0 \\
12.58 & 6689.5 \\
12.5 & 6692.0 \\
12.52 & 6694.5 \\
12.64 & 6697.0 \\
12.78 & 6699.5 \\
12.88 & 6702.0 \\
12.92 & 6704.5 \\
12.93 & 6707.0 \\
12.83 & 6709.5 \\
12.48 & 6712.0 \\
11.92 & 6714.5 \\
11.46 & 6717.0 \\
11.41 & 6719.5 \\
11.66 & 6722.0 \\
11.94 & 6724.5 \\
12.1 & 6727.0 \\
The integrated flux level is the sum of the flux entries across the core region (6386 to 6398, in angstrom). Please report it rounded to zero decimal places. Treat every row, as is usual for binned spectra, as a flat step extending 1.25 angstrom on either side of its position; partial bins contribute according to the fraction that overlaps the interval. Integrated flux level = 60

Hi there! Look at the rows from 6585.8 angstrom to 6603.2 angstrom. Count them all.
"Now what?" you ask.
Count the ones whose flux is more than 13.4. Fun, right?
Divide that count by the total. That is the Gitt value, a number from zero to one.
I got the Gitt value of 1.0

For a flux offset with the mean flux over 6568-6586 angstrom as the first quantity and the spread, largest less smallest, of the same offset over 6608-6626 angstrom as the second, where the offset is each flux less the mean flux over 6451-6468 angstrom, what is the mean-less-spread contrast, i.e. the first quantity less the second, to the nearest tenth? 0.1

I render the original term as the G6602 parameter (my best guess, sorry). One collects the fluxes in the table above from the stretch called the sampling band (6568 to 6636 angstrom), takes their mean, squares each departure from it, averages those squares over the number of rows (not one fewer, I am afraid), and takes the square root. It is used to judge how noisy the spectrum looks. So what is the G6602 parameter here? 0.39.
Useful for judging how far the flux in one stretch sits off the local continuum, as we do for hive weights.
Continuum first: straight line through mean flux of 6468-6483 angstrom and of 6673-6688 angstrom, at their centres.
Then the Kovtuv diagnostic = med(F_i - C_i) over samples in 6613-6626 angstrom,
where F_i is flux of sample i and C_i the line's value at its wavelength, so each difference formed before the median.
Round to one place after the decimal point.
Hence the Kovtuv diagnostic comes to 1.0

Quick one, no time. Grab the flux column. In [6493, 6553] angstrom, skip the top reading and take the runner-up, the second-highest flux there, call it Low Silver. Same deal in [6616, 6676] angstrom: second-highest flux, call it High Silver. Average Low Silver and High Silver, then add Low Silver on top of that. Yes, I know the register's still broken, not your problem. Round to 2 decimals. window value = 31.01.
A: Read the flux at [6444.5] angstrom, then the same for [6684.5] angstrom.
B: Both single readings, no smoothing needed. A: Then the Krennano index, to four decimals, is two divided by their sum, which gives 0.0757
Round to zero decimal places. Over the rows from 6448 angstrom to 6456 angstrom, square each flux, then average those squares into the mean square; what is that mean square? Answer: 185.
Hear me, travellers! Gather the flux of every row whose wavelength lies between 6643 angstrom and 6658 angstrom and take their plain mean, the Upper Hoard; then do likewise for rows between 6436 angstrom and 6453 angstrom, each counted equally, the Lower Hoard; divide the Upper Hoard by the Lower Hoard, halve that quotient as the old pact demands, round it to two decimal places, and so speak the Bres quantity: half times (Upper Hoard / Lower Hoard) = 0.52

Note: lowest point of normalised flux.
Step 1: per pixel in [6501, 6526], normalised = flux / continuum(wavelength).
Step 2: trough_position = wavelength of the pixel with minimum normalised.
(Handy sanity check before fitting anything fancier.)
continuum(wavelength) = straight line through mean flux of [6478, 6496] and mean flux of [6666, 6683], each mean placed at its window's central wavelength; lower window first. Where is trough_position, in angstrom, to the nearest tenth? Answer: 6502.0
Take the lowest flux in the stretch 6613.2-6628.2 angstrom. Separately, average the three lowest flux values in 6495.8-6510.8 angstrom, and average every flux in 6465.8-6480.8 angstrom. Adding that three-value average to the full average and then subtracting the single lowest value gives 14.1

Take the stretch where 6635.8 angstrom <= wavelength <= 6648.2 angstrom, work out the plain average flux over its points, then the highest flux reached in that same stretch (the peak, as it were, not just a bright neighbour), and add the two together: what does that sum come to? 28.5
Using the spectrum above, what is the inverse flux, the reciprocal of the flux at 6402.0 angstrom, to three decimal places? 0.078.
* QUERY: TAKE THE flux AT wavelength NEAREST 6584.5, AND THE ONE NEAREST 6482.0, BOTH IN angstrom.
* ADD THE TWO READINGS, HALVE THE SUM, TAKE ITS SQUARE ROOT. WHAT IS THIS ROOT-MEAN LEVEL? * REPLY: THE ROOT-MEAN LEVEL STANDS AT 3.84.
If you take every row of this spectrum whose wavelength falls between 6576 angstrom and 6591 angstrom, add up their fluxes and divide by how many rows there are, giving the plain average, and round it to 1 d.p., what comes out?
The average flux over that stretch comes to 14.7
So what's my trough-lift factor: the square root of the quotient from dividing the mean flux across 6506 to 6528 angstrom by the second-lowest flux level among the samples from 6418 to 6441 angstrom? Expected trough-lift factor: 1.08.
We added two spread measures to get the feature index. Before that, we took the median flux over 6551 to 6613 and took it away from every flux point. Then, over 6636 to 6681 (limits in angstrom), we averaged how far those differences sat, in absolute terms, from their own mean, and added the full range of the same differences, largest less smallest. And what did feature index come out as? 1.82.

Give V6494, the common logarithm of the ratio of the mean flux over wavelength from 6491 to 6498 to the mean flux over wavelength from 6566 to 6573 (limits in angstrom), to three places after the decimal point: -0.047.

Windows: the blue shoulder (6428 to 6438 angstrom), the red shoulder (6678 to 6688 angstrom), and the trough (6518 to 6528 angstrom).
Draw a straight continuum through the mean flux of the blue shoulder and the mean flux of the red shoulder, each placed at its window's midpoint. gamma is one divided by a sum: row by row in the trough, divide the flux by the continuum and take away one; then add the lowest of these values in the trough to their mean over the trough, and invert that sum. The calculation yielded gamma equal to 3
